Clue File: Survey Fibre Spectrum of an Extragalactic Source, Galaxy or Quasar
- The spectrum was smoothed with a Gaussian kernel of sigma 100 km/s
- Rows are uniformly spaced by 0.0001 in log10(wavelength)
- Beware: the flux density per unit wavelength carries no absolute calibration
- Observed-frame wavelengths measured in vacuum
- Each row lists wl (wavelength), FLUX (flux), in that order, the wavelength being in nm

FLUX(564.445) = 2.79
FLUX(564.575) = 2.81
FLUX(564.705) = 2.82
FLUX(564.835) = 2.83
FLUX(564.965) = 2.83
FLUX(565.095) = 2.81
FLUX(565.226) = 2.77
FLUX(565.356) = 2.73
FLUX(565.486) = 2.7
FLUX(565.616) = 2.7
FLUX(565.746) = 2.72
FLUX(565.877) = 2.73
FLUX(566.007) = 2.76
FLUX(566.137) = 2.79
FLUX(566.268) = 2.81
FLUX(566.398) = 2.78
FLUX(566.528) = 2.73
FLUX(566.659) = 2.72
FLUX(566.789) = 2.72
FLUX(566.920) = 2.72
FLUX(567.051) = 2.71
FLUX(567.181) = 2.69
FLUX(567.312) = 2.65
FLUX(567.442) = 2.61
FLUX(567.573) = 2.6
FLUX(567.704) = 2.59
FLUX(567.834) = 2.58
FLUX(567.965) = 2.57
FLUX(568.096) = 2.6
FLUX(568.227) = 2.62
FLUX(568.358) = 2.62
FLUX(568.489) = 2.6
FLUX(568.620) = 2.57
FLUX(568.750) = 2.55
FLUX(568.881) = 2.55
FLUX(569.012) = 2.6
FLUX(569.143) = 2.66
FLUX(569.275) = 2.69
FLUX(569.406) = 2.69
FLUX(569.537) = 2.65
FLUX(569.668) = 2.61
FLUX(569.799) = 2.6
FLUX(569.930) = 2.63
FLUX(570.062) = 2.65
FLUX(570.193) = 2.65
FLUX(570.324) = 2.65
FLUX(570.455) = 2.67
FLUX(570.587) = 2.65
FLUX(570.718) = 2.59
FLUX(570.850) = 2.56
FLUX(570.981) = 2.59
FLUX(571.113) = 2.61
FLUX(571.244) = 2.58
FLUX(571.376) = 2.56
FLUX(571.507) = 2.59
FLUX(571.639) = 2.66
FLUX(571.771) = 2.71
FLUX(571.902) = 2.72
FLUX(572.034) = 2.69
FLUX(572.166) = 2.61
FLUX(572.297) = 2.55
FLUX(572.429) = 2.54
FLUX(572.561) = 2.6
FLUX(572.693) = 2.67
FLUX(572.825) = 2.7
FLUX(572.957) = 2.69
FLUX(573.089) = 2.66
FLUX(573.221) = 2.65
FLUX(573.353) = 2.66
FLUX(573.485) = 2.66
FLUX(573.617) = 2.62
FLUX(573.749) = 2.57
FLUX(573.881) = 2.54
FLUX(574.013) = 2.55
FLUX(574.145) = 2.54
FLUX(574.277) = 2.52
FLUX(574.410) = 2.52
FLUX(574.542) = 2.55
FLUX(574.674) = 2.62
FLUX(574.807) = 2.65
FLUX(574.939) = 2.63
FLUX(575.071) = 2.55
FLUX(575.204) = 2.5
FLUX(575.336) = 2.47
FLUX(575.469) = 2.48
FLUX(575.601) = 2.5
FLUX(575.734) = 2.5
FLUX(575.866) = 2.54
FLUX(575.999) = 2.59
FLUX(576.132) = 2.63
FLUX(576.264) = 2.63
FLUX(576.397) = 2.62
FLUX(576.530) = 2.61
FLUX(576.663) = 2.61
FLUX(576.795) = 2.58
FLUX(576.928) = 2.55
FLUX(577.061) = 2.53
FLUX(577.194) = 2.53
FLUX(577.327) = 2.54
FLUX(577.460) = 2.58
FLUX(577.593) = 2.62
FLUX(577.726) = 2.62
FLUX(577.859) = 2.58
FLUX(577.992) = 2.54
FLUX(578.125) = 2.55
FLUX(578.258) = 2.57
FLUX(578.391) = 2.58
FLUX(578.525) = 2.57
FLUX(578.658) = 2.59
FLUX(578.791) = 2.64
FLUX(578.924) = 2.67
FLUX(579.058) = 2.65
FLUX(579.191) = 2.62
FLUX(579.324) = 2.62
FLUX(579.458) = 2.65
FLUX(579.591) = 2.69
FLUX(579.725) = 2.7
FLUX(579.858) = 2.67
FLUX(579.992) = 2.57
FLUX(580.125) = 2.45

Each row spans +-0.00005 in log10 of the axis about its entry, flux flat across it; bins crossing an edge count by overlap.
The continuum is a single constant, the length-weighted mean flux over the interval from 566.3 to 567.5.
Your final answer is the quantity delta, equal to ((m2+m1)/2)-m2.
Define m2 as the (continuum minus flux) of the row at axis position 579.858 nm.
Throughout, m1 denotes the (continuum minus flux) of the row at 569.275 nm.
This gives -0.01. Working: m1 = 0.02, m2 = 0.038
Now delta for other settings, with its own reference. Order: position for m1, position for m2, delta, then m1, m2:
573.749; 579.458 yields 0.04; 0.14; 0.058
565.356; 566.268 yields 0.04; -0.02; -0.102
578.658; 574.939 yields 0.02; 0.12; 0.078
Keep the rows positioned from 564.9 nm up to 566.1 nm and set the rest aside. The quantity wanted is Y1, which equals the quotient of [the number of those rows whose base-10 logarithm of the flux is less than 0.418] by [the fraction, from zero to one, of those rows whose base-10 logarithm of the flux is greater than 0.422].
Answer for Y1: 0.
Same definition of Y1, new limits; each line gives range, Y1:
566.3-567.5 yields 1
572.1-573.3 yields 7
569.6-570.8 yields 5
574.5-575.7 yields 54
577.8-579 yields 63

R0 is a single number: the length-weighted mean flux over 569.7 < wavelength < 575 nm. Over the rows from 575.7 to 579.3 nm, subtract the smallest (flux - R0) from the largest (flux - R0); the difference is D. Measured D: 0.17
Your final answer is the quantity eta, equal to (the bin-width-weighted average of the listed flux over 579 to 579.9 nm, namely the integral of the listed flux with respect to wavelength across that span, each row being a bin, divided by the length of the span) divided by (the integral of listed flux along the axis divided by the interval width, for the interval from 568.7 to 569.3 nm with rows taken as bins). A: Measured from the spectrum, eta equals 1.02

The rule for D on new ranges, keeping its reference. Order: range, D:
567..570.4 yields 0.16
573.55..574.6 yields 0.10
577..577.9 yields 0.09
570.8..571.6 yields 0.05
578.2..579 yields 0.10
